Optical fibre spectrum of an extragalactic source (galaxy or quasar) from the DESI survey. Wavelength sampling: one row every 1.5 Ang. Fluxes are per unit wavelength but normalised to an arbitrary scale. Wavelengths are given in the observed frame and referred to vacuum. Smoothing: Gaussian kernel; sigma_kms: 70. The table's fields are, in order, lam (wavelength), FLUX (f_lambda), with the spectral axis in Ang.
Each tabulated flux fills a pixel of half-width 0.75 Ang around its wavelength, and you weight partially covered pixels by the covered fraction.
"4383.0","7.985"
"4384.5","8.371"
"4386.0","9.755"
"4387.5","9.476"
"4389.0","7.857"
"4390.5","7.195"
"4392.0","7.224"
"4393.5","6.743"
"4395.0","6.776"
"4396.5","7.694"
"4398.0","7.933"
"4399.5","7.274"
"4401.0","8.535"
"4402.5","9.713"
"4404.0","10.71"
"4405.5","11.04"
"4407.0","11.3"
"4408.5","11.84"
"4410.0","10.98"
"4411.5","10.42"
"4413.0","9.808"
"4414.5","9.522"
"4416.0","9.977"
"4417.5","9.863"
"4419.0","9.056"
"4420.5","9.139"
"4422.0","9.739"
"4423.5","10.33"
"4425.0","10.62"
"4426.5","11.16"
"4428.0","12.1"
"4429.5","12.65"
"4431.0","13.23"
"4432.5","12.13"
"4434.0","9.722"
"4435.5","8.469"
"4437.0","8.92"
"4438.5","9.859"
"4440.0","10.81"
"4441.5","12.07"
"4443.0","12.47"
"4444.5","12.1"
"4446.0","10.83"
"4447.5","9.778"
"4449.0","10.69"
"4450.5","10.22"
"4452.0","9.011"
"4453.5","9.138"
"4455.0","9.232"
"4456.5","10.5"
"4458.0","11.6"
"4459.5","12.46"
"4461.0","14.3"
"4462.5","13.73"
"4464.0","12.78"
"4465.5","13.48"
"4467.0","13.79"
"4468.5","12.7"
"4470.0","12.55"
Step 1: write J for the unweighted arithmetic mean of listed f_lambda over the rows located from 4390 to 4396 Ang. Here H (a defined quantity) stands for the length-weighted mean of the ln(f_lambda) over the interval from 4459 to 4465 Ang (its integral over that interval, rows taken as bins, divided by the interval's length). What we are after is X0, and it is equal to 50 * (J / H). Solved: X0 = 135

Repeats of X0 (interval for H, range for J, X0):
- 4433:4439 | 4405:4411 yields 253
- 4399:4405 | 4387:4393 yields 180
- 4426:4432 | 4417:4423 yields 188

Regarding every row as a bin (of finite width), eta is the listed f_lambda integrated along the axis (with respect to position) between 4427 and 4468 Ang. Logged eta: 465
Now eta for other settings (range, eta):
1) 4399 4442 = 447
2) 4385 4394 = 73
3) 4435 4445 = 107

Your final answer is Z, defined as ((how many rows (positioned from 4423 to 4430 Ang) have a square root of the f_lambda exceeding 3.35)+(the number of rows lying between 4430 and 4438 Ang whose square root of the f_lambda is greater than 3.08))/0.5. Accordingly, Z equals 10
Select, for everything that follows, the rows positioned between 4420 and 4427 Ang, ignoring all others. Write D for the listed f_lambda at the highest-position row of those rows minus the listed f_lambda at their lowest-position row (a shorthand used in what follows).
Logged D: 2.0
